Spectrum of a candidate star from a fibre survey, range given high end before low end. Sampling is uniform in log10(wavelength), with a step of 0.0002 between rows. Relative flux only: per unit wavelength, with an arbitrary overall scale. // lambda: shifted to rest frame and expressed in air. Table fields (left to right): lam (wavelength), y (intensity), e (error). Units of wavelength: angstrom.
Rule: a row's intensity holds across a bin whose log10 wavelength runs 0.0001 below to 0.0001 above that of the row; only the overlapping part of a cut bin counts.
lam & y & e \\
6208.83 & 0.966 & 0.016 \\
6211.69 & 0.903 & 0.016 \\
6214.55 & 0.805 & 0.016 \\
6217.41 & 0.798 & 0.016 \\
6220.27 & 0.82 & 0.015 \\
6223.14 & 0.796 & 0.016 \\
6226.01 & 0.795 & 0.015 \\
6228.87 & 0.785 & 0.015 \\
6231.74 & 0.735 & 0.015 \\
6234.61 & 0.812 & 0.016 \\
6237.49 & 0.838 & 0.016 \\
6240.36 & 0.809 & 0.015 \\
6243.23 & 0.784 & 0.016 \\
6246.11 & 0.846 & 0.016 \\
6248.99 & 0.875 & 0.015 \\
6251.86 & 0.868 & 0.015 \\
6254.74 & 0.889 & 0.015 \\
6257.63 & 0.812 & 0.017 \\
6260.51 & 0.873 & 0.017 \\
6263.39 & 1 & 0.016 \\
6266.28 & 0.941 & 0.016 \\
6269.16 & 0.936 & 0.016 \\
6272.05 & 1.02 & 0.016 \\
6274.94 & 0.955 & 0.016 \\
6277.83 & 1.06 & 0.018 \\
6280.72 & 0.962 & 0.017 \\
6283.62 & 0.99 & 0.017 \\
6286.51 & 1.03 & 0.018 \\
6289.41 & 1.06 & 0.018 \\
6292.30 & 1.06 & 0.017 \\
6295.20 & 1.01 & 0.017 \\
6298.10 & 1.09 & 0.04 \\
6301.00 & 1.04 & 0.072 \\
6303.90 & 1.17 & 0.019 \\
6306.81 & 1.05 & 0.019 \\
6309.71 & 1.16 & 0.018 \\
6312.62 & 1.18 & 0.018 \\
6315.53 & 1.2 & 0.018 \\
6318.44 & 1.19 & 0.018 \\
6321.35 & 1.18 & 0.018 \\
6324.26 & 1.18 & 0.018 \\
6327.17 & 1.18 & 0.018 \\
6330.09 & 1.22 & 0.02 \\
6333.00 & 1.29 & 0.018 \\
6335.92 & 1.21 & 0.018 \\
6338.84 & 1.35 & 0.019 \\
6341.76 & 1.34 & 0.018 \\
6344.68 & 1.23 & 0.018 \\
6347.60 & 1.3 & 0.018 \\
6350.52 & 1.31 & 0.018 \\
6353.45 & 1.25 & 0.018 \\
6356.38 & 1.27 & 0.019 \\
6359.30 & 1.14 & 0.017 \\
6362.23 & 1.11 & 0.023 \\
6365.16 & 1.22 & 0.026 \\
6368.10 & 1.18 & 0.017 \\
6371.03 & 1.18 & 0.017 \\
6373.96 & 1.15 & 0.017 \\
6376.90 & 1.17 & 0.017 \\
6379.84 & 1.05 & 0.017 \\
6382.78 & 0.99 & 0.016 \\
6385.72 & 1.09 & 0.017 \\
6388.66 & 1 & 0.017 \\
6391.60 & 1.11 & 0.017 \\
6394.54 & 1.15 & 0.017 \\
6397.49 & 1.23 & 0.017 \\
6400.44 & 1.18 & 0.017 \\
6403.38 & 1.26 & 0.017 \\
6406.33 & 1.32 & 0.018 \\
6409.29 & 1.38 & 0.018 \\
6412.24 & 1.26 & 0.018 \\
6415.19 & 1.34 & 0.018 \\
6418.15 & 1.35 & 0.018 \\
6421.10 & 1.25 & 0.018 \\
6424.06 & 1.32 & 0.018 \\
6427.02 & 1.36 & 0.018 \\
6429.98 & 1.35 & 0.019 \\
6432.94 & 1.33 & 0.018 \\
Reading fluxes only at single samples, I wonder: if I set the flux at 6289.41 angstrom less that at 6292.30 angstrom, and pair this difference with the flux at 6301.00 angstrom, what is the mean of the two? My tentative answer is 0.52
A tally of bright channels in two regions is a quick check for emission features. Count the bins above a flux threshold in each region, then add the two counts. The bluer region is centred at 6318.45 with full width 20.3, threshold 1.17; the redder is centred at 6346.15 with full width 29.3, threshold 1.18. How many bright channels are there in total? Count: 15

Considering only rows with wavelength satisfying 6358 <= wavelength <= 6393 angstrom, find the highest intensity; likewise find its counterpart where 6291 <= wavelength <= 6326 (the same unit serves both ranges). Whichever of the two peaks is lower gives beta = 1.20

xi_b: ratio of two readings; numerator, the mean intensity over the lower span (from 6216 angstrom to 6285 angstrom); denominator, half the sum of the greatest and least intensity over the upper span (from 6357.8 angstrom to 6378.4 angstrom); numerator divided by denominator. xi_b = 0.75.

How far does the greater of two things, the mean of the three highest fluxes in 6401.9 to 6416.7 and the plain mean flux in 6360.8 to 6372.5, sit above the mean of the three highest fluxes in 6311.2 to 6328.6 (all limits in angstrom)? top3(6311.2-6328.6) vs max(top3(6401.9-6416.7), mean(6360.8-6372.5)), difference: 0.157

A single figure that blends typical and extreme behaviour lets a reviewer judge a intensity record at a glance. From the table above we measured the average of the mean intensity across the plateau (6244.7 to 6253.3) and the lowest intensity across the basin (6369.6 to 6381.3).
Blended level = 0.96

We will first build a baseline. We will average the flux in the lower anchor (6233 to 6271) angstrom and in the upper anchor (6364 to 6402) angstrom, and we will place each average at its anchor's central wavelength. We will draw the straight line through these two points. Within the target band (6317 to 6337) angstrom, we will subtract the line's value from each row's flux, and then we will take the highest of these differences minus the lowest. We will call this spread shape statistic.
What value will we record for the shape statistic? 0.10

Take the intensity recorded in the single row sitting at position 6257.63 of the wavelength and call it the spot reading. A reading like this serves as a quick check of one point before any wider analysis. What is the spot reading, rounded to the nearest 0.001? 0.812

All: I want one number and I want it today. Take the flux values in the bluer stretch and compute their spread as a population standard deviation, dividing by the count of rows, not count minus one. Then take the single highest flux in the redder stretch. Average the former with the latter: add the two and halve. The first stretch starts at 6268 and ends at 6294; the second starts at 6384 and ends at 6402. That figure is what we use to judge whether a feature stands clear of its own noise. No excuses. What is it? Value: 0.638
